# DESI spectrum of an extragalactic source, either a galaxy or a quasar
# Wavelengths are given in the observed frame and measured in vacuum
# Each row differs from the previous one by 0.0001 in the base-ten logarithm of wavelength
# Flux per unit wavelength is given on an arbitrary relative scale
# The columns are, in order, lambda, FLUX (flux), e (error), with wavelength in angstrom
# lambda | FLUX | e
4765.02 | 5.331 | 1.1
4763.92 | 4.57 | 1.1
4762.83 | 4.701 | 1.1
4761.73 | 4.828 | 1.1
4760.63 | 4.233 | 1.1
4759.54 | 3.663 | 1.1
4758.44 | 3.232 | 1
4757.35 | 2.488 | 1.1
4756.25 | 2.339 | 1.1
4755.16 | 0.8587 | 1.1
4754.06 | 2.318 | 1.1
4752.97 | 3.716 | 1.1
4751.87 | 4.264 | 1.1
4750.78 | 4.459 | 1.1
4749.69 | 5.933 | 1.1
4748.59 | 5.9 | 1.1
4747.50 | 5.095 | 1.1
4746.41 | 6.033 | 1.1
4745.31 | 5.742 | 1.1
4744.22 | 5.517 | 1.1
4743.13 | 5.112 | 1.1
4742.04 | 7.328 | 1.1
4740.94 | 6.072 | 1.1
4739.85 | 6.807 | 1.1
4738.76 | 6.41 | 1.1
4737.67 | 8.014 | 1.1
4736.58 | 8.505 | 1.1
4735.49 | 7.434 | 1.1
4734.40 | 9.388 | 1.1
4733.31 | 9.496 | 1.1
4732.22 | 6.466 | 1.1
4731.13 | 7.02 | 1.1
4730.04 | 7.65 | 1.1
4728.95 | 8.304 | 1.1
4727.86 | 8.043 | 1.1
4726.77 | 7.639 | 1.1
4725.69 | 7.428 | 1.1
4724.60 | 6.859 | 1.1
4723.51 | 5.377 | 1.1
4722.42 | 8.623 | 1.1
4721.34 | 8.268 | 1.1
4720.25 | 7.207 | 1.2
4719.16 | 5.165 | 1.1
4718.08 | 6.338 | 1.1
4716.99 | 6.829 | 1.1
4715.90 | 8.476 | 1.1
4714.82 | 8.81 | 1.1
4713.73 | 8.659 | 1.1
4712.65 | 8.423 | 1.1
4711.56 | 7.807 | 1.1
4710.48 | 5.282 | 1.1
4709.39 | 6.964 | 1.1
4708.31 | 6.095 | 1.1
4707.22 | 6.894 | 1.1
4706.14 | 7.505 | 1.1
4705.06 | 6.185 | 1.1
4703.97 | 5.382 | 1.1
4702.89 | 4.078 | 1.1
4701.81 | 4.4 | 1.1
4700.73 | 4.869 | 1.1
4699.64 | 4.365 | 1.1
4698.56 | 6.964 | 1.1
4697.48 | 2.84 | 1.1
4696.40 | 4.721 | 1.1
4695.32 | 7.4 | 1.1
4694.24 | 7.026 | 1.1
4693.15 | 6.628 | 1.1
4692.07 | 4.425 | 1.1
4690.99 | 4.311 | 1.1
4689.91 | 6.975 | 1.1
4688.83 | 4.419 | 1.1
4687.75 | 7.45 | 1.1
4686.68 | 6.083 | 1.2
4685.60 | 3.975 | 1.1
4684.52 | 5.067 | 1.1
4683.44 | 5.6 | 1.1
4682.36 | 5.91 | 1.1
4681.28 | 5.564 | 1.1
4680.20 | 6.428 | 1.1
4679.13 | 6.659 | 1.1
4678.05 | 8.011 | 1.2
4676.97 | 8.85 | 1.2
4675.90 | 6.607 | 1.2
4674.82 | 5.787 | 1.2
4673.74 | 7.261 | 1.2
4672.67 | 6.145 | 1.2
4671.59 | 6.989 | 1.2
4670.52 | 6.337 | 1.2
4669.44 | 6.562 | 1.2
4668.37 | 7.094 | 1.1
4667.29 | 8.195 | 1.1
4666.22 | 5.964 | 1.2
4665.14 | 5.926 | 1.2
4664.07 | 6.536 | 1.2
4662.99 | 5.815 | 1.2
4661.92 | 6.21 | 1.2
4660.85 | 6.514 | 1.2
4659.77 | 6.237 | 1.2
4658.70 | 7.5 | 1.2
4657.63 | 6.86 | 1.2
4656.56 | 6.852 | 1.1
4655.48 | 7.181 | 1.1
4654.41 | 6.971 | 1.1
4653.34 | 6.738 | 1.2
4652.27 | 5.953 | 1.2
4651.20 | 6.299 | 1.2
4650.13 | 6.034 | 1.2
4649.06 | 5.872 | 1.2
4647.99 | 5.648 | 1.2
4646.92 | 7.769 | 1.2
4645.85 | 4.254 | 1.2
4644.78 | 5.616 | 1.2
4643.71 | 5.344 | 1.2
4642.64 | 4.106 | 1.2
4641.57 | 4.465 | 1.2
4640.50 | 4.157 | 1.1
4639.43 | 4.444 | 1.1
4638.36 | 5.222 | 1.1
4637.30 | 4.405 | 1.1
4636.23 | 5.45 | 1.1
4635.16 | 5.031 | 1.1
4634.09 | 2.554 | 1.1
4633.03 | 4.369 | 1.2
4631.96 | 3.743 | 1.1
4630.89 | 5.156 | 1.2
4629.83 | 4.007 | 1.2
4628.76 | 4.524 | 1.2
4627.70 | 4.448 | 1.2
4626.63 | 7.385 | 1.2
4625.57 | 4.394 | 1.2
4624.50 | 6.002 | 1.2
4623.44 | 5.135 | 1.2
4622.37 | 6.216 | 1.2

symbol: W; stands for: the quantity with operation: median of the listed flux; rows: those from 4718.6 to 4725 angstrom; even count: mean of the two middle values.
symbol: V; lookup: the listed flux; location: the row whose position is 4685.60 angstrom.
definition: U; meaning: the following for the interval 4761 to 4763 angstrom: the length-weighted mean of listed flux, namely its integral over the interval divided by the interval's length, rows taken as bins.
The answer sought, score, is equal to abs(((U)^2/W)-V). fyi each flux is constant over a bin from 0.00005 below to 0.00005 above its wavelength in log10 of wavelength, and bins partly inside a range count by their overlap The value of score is 0.8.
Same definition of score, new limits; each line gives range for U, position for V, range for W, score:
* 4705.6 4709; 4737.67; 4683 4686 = 1.2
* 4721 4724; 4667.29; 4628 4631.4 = 4.0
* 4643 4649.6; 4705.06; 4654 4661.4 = 1.4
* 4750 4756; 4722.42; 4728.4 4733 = 7.2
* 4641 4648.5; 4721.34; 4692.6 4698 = 4.0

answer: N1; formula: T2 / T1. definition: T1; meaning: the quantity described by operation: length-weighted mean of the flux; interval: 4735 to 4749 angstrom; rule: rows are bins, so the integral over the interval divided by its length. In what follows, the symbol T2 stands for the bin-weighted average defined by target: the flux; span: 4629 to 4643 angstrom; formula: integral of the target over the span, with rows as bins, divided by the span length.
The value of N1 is 0.68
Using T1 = 6.5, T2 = 4.4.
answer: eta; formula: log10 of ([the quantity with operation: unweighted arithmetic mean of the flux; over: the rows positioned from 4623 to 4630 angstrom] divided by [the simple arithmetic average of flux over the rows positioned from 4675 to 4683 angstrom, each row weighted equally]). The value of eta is -0.1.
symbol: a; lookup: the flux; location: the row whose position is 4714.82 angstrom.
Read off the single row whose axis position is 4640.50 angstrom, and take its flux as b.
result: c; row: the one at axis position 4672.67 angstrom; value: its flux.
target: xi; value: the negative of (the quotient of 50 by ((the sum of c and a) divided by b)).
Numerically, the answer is -14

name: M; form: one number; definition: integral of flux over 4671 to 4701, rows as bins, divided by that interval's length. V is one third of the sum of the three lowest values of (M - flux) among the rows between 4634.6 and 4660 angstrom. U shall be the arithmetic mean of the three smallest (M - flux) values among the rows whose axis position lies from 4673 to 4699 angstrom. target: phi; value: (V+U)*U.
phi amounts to 8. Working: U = -2.1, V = -1.5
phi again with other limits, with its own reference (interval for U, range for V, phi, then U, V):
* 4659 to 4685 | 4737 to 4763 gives 9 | -2.4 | -1.4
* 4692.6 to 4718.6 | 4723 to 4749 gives 15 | -2.7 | -3.1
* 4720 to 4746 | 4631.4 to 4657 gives 14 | -3.2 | -1.3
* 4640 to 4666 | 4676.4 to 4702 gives 5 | -1.5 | -2.1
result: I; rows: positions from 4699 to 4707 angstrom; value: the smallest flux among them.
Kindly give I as 4.078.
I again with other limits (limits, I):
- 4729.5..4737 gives 6.466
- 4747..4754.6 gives 2.318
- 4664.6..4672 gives 5.926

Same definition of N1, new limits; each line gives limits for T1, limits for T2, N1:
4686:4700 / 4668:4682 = 1.20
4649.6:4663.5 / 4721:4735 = 1.18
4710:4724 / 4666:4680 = 0.95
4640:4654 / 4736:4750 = 1.14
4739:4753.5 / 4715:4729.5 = 1.32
